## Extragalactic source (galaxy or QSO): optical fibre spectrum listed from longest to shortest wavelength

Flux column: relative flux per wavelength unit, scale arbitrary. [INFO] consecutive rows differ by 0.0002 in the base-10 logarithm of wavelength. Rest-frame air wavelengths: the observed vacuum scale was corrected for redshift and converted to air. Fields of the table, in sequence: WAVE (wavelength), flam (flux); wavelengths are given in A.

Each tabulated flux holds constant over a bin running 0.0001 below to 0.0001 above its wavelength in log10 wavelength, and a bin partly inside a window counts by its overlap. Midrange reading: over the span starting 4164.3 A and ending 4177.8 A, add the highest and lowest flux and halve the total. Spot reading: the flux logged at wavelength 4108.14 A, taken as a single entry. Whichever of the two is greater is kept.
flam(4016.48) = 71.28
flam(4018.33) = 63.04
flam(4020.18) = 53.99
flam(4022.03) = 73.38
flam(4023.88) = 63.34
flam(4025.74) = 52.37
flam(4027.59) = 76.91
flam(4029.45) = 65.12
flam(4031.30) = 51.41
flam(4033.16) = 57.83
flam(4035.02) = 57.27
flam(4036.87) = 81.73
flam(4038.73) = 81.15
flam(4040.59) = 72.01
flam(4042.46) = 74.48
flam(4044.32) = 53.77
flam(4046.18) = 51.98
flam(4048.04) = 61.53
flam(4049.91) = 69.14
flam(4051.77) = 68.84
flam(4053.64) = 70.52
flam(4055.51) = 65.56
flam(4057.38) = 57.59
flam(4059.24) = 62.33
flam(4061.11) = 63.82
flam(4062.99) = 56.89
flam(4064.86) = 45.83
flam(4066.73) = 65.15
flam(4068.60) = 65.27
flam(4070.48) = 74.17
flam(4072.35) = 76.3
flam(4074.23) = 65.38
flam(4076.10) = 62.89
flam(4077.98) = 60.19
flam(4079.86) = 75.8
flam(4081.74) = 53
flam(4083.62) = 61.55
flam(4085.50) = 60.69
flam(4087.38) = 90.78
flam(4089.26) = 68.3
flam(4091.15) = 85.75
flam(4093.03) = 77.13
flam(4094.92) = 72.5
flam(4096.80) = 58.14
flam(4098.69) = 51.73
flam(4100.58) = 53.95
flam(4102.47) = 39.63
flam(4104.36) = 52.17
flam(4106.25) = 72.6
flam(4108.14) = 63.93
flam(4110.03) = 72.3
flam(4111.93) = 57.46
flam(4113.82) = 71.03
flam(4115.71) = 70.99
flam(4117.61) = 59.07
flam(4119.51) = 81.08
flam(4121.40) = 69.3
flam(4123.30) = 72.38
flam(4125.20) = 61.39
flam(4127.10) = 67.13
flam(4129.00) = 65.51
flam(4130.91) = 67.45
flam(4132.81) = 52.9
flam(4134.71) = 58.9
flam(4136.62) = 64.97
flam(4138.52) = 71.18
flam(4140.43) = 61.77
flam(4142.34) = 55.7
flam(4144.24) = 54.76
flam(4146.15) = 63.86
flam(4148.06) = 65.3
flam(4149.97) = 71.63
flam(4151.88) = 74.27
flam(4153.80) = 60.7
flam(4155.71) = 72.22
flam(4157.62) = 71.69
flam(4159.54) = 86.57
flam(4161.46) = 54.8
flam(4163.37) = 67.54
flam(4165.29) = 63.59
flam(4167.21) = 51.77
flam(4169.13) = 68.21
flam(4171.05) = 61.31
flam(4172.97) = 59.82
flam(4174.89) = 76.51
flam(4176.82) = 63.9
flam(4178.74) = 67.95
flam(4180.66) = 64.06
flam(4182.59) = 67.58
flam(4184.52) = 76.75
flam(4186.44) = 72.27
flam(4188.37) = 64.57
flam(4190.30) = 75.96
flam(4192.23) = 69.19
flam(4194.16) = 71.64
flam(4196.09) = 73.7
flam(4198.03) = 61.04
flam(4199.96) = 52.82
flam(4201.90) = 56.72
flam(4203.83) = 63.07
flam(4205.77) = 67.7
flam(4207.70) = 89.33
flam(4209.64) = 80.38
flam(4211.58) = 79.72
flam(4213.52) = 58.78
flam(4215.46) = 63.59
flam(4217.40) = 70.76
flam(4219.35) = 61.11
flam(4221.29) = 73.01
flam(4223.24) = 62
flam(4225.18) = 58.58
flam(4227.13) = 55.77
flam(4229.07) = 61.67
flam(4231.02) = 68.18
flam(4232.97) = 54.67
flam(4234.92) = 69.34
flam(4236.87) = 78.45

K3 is 64.1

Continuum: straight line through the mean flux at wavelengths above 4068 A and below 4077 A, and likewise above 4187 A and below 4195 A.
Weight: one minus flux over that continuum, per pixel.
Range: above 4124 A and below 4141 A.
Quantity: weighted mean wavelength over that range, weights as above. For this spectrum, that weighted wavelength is 4132.7 A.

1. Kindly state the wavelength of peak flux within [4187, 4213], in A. 4207.70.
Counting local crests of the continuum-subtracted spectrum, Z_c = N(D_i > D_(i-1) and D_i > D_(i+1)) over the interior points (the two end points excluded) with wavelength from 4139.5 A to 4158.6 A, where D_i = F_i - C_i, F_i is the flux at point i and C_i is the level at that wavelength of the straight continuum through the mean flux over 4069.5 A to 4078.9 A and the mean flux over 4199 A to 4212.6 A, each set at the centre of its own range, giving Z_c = 2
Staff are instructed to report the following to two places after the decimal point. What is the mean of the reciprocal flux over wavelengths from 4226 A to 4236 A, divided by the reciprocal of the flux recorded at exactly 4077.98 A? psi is 0.98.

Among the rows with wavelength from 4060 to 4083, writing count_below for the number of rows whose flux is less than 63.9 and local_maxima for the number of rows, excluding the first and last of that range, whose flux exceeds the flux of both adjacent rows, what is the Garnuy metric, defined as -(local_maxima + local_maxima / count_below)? -2.3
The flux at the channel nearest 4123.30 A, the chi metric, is 72.38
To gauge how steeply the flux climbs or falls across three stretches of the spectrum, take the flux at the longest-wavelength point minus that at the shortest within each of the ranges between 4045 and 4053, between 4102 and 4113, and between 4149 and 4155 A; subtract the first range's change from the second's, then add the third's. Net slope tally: -10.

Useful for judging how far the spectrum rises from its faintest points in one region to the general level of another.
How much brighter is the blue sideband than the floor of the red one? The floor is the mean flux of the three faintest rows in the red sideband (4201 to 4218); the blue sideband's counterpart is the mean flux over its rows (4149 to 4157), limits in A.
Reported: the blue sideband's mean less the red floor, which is 10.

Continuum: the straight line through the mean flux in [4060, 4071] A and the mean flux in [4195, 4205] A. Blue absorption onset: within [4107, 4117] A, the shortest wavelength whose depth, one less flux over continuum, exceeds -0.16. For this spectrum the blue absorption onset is 4108.14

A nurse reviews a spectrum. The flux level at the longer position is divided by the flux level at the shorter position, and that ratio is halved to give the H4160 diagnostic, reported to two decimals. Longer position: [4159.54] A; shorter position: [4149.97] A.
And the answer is 0.60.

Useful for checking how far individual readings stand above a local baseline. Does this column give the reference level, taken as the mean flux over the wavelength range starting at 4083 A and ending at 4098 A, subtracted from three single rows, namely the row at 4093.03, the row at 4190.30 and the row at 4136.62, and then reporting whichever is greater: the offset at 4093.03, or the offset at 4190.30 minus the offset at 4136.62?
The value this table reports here 11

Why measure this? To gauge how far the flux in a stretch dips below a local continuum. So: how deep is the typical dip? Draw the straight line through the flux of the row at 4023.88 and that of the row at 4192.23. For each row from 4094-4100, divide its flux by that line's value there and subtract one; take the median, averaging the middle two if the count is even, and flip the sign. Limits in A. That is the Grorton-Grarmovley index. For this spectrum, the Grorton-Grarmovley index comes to 0.117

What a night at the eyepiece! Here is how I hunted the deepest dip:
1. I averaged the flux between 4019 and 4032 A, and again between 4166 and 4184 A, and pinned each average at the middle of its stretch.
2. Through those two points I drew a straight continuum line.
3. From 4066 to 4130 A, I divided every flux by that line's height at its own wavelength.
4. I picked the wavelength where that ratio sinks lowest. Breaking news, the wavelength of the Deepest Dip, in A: 4102.47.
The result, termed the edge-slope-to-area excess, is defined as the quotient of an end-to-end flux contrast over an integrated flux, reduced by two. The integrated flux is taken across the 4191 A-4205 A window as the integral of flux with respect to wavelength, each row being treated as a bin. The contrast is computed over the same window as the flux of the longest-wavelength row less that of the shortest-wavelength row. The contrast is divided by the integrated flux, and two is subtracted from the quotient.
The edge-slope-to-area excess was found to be -2.007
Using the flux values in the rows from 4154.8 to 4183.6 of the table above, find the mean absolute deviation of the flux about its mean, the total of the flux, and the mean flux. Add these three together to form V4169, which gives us 1070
